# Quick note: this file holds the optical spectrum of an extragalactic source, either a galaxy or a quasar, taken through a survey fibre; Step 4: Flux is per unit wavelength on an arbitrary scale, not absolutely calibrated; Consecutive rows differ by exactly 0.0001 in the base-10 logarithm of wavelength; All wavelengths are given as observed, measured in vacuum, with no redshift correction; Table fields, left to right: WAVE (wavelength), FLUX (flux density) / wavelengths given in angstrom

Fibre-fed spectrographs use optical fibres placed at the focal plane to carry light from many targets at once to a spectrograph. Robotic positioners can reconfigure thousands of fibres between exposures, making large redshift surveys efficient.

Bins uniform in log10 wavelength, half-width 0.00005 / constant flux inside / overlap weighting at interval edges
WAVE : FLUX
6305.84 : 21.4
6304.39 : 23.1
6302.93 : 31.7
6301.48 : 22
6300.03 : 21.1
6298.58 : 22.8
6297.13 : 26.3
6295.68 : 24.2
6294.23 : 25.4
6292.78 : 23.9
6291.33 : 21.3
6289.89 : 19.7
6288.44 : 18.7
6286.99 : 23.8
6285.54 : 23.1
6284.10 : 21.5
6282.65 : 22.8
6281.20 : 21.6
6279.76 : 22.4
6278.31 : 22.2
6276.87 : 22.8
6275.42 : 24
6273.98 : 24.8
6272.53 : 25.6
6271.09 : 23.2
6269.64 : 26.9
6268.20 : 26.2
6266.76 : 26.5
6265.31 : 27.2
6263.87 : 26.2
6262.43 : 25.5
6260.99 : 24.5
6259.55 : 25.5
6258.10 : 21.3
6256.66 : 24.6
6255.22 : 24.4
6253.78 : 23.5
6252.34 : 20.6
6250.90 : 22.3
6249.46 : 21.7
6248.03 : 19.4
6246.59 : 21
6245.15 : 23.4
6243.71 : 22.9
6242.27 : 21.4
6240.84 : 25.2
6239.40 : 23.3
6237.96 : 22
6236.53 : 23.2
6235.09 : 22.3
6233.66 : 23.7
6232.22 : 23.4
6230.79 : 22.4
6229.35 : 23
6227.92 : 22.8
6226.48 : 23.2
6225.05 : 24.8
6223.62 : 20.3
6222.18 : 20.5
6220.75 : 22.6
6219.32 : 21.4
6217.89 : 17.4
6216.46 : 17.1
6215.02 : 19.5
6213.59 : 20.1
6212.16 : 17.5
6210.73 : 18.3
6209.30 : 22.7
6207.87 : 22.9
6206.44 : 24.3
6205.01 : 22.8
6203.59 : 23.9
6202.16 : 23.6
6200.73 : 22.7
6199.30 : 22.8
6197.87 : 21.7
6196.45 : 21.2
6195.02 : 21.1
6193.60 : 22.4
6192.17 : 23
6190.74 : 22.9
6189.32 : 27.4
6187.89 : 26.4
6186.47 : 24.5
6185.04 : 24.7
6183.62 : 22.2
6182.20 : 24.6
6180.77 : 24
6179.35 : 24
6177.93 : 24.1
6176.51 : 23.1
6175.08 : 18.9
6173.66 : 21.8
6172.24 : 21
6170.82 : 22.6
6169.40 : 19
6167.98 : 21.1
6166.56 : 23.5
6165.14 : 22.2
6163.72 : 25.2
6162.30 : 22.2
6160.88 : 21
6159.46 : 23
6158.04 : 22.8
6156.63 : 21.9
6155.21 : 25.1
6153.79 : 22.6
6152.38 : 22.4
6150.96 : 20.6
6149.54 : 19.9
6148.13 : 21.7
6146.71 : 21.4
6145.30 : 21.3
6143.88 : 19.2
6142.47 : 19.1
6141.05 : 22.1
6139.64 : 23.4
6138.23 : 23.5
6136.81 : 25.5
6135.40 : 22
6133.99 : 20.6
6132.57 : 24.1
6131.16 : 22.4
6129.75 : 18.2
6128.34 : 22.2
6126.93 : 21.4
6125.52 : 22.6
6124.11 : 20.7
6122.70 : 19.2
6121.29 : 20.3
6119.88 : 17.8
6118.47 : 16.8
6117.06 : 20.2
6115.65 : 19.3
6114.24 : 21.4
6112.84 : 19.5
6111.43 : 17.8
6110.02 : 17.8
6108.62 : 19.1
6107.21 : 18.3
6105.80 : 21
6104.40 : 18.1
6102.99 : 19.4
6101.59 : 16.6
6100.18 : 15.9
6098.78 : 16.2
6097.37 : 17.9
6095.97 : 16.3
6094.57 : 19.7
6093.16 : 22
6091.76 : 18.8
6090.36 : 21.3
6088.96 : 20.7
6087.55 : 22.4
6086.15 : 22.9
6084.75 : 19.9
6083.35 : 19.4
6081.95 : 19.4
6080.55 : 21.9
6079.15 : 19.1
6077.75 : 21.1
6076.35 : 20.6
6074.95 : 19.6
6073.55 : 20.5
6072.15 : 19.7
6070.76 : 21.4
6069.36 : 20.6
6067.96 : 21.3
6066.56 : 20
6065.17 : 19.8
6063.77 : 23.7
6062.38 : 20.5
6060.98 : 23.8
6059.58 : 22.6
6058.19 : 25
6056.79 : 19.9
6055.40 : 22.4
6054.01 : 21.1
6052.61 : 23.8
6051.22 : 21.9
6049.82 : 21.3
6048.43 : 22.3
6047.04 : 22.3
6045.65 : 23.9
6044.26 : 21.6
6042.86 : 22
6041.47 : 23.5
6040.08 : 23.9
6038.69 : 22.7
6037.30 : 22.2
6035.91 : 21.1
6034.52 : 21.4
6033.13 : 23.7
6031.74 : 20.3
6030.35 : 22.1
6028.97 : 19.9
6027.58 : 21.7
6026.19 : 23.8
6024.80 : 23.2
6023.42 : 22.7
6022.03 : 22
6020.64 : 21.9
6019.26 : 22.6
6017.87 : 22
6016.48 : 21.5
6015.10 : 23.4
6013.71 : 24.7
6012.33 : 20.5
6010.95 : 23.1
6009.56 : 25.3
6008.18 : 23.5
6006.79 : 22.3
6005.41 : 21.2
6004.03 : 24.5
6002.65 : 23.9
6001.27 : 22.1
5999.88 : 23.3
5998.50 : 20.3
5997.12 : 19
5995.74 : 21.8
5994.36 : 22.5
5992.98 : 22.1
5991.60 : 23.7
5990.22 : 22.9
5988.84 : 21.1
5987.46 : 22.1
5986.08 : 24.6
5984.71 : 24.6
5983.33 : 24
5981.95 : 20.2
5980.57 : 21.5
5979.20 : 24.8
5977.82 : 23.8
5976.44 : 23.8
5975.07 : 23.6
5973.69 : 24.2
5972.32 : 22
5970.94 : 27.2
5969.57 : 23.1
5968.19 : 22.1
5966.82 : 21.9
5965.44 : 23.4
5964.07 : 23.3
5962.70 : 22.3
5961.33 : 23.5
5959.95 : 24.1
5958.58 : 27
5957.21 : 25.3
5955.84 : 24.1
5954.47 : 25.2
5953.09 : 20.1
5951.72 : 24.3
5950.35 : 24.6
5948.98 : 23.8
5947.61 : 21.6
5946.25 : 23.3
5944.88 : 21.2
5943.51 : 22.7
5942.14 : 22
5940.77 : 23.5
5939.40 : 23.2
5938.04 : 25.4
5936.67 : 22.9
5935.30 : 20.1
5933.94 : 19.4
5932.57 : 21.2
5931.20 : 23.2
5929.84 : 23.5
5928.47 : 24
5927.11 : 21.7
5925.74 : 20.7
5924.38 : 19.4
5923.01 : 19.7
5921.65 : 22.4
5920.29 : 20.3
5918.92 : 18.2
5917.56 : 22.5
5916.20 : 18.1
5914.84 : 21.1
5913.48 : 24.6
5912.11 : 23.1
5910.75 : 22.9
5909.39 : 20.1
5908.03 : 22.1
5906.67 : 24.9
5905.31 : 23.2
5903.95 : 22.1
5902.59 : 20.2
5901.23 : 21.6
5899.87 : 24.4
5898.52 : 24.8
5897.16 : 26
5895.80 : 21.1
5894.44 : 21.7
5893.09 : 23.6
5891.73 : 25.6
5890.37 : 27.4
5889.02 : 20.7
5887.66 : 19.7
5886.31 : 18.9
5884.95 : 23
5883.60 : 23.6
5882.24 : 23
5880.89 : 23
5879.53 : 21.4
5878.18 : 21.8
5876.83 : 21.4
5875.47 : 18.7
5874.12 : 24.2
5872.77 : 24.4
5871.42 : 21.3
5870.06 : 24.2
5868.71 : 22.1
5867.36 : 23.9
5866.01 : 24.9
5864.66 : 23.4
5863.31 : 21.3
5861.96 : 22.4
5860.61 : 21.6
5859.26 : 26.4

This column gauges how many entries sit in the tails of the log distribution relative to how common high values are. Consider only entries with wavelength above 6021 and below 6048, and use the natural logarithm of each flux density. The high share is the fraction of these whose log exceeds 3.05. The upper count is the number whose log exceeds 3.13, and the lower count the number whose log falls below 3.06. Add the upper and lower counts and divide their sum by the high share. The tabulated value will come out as 10.7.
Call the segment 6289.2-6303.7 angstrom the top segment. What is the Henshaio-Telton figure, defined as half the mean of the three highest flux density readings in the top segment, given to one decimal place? 13.9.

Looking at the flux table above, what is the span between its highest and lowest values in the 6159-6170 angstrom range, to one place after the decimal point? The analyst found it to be 6.2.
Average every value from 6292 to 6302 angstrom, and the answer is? 23.7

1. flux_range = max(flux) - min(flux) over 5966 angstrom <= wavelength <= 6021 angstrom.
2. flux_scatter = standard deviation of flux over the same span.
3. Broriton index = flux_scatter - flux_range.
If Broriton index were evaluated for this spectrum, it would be -6.6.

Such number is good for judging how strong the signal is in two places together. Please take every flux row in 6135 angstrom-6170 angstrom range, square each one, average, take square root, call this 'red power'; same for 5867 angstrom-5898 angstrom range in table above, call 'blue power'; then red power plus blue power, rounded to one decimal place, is 44.9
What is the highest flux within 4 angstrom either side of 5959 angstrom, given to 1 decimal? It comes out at 27.0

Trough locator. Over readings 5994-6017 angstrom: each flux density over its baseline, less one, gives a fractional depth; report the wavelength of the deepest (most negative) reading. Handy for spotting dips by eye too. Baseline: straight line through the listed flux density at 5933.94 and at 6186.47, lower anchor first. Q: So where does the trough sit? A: 5997.12 angstrom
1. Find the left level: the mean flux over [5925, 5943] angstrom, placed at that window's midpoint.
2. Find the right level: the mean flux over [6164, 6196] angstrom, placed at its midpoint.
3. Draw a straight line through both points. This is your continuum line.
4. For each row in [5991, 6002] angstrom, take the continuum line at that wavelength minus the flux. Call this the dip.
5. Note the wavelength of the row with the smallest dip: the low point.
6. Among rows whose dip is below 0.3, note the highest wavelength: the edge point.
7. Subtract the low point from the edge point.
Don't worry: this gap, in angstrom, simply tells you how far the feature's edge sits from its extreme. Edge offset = 8.3 angstrom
